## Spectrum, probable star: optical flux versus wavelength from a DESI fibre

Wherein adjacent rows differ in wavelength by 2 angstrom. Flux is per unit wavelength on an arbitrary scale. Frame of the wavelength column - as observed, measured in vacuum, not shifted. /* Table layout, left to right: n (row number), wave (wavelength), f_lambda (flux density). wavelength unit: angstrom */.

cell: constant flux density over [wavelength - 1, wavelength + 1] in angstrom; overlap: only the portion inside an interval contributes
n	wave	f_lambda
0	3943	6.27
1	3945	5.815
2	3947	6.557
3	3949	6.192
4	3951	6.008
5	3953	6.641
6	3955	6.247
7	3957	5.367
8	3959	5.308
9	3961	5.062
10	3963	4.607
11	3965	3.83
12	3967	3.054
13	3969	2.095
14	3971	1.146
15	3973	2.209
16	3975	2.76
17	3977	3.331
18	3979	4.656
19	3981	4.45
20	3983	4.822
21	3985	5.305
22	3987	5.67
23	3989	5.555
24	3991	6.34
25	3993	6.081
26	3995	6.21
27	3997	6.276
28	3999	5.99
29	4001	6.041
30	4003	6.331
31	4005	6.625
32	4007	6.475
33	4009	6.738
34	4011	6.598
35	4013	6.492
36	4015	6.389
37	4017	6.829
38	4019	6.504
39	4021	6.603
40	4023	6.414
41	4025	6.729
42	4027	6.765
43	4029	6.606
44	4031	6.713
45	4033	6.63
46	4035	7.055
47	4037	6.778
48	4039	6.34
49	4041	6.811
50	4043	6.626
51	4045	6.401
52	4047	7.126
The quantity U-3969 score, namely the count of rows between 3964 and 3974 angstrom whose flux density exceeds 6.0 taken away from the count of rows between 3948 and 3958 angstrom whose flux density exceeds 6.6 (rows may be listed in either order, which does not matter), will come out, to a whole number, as 1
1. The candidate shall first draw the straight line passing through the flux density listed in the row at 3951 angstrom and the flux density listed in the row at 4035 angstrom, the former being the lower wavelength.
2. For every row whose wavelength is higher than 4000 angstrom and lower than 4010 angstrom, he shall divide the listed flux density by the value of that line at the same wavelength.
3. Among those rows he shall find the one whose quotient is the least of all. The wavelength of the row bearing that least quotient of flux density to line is 4001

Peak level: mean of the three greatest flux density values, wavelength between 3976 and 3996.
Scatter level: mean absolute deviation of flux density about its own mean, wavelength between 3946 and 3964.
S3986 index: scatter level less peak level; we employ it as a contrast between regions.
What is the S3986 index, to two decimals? -5.60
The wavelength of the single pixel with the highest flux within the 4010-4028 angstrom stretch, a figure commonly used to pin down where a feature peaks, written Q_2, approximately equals 4017 angstrom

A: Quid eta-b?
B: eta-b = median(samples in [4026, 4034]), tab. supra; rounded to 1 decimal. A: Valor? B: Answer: 6.7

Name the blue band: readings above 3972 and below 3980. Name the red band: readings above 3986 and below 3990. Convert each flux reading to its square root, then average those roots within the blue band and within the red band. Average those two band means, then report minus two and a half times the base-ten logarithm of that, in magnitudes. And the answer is -0.79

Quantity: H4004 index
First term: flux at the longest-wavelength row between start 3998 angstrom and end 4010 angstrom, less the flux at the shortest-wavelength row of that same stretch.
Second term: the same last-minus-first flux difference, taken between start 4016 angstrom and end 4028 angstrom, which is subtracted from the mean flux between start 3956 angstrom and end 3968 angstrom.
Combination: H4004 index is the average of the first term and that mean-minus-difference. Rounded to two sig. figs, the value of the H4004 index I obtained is 2.7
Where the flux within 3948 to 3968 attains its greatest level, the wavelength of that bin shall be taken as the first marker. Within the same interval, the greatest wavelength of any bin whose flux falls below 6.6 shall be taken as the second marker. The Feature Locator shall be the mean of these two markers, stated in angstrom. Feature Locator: 3960 angstrom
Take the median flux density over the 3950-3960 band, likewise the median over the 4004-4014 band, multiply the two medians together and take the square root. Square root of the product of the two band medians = 6.3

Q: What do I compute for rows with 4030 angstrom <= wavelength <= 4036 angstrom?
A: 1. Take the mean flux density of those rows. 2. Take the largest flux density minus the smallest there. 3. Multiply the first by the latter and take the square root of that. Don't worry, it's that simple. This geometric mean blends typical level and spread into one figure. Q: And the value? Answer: 1.70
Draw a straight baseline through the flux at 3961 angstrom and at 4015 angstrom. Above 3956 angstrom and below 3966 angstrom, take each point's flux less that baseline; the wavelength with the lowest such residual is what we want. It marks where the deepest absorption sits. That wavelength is 3965 angstrom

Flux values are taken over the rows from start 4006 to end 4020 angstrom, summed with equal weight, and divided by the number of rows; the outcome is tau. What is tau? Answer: 6.6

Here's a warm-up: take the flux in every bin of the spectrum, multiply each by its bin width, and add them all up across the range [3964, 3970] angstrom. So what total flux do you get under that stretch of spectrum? 18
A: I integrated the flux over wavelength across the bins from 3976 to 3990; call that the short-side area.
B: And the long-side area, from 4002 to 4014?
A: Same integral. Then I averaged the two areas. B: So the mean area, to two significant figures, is 73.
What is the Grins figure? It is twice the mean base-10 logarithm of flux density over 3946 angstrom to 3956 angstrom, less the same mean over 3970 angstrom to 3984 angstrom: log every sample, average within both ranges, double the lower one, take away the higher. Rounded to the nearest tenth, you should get 1.1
